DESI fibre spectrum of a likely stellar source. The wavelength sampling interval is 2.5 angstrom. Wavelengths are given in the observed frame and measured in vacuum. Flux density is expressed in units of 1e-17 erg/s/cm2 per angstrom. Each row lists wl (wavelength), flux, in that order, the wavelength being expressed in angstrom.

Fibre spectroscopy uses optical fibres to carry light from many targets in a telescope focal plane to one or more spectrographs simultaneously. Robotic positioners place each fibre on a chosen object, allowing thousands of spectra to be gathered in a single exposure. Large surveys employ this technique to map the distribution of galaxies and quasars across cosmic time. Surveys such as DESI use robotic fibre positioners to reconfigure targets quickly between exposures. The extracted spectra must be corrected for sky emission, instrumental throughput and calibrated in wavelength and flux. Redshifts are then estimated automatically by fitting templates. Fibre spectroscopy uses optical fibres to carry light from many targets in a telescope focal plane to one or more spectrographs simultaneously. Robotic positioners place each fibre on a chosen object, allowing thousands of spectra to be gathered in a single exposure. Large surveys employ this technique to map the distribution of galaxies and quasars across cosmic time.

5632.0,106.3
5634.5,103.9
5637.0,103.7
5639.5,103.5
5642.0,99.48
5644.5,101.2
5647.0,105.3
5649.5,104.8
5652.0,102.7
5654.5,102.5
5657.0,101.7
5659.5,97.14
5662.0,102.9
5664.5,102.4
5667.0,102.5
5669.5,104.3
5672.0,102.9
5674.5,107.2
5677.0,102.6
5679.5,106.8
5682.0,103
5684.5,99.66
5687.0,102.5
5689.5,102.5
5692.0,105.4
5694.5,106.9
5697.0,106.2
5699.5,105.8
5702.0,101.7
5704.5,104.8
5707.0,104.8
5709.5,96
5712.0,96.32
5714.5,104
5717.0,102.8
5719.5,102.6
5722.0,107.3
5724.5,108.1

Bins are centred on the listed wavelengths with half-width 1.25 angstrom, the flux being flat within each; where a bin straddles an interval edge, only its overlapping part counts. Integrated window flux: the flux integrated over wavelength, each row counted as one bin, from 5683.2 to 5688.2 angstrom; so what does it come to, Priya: 505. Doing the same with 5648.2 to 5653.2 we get 519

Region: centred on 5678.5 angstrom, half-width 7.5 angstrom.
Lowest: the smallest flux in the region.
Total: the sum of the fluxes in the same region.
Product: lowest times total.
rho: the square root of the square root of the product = 15.8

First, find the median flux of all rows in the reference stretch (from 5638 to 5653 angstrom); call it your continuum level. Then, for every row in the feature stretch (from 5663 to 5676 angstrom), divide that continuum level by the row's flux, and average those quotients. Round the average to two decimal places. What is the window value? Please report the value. 0.99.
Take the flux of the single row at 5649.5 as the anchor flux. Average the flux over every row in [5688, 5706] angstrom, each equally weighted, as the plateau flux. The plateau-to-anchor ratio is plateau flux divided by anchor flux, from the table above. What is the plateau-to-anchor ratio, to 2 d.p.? 1.00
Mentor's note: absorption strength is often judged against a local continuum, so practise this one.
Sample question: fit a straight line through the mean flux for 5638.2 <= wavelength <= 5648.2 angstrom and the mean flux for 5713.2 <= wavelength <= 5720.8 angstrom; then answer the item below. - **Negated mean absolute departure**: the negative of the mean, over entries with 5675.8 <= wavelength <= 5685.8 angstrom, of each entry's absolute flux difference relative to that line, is -1.9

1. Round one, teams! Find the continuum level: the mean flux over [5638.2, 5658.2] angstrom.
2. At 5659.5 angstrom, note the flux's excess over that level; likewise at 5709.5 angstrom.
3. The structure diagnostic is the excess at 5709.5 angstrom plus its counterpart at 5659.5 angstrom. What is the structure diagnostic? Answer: -12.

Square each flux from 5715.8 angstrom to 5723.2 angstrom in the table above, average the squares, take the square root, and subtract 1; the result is 103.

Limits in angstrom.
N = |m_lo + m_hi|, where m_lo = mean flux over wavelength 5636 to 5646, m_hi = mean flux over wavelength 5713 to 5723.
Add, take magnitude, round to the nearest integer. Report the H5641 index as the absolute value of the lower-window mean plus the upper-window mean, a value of 206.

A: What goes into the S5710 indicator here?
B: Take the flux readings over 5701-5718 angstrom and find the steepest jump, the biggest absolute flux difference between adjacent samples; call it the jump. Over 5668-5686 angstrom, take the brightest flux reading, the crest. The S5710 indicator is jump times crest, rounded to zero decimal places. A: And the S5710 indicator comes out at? 943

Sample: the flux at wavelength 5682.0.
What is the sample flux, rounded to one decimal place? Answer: 103.0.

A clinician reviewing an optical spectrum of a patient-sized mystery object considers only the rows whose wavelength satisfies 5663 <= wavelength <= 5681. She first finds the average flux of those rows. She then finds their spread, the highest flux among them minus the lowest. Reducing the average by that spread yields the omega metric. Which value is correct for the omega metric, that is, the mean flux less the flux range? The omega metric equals 99.3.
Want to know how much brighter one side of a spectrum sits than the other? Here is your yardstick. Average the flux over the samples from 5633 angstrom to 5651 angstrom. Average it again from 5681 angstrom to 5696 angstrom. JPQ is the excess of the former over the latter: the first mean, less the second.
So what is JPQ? -0.2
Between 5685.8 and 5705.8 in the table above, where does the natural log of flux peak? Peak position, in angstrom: 5694.5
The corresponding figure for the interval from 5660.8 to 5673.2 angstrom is 5669.5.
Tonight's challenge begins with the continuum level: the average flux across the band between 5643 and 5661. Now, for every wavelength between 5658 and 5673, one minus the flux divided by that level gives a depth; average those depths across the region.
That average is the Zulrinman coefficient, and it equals 0.002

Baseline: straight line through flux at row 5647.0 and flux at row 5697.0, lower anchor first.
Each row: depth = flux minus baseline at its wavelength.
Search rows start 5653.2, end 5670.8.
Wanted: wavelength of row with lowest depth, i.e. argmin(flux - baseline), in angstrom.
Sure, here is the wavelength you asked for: 5659.5 angstrom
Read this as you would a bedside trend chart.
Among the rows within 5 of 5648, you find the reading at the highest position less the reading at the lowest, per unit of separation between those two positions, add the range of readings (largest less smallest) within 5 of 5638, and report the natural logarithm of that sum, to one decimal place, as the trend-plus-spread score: 1.5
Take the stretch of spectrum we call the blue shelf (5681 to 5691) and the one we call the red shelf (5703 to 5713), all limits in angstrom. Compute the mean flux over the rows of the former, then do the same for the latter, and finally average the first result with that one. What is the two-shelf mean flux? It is 101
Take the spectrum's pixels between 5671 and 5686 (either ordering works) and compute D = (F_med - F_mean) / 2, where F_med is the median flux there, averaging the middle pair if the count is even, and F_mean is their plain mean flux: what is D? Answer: -0.4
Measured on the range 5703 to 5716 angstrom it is 1.4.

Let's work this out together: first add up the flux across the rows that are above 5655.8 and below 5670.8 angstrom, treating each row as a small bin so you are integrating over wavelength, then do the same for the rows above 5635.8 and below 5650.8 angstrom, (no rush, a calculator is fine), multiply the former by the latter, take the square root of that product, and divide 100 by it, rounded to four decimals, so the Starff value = 0.0651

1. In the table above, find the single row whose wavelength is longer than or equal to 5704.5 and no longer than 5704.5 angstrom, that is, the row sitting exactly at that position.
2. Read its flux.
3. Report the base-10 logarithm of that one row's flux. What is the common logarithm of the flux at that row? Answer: 2.02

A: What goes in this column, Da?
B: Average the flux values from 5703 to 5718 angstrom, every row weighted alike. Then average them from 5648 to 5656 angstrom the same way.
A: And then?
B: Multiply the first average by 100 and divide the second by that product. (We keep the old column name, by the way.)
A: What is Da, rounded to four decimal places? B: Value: 0.0102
